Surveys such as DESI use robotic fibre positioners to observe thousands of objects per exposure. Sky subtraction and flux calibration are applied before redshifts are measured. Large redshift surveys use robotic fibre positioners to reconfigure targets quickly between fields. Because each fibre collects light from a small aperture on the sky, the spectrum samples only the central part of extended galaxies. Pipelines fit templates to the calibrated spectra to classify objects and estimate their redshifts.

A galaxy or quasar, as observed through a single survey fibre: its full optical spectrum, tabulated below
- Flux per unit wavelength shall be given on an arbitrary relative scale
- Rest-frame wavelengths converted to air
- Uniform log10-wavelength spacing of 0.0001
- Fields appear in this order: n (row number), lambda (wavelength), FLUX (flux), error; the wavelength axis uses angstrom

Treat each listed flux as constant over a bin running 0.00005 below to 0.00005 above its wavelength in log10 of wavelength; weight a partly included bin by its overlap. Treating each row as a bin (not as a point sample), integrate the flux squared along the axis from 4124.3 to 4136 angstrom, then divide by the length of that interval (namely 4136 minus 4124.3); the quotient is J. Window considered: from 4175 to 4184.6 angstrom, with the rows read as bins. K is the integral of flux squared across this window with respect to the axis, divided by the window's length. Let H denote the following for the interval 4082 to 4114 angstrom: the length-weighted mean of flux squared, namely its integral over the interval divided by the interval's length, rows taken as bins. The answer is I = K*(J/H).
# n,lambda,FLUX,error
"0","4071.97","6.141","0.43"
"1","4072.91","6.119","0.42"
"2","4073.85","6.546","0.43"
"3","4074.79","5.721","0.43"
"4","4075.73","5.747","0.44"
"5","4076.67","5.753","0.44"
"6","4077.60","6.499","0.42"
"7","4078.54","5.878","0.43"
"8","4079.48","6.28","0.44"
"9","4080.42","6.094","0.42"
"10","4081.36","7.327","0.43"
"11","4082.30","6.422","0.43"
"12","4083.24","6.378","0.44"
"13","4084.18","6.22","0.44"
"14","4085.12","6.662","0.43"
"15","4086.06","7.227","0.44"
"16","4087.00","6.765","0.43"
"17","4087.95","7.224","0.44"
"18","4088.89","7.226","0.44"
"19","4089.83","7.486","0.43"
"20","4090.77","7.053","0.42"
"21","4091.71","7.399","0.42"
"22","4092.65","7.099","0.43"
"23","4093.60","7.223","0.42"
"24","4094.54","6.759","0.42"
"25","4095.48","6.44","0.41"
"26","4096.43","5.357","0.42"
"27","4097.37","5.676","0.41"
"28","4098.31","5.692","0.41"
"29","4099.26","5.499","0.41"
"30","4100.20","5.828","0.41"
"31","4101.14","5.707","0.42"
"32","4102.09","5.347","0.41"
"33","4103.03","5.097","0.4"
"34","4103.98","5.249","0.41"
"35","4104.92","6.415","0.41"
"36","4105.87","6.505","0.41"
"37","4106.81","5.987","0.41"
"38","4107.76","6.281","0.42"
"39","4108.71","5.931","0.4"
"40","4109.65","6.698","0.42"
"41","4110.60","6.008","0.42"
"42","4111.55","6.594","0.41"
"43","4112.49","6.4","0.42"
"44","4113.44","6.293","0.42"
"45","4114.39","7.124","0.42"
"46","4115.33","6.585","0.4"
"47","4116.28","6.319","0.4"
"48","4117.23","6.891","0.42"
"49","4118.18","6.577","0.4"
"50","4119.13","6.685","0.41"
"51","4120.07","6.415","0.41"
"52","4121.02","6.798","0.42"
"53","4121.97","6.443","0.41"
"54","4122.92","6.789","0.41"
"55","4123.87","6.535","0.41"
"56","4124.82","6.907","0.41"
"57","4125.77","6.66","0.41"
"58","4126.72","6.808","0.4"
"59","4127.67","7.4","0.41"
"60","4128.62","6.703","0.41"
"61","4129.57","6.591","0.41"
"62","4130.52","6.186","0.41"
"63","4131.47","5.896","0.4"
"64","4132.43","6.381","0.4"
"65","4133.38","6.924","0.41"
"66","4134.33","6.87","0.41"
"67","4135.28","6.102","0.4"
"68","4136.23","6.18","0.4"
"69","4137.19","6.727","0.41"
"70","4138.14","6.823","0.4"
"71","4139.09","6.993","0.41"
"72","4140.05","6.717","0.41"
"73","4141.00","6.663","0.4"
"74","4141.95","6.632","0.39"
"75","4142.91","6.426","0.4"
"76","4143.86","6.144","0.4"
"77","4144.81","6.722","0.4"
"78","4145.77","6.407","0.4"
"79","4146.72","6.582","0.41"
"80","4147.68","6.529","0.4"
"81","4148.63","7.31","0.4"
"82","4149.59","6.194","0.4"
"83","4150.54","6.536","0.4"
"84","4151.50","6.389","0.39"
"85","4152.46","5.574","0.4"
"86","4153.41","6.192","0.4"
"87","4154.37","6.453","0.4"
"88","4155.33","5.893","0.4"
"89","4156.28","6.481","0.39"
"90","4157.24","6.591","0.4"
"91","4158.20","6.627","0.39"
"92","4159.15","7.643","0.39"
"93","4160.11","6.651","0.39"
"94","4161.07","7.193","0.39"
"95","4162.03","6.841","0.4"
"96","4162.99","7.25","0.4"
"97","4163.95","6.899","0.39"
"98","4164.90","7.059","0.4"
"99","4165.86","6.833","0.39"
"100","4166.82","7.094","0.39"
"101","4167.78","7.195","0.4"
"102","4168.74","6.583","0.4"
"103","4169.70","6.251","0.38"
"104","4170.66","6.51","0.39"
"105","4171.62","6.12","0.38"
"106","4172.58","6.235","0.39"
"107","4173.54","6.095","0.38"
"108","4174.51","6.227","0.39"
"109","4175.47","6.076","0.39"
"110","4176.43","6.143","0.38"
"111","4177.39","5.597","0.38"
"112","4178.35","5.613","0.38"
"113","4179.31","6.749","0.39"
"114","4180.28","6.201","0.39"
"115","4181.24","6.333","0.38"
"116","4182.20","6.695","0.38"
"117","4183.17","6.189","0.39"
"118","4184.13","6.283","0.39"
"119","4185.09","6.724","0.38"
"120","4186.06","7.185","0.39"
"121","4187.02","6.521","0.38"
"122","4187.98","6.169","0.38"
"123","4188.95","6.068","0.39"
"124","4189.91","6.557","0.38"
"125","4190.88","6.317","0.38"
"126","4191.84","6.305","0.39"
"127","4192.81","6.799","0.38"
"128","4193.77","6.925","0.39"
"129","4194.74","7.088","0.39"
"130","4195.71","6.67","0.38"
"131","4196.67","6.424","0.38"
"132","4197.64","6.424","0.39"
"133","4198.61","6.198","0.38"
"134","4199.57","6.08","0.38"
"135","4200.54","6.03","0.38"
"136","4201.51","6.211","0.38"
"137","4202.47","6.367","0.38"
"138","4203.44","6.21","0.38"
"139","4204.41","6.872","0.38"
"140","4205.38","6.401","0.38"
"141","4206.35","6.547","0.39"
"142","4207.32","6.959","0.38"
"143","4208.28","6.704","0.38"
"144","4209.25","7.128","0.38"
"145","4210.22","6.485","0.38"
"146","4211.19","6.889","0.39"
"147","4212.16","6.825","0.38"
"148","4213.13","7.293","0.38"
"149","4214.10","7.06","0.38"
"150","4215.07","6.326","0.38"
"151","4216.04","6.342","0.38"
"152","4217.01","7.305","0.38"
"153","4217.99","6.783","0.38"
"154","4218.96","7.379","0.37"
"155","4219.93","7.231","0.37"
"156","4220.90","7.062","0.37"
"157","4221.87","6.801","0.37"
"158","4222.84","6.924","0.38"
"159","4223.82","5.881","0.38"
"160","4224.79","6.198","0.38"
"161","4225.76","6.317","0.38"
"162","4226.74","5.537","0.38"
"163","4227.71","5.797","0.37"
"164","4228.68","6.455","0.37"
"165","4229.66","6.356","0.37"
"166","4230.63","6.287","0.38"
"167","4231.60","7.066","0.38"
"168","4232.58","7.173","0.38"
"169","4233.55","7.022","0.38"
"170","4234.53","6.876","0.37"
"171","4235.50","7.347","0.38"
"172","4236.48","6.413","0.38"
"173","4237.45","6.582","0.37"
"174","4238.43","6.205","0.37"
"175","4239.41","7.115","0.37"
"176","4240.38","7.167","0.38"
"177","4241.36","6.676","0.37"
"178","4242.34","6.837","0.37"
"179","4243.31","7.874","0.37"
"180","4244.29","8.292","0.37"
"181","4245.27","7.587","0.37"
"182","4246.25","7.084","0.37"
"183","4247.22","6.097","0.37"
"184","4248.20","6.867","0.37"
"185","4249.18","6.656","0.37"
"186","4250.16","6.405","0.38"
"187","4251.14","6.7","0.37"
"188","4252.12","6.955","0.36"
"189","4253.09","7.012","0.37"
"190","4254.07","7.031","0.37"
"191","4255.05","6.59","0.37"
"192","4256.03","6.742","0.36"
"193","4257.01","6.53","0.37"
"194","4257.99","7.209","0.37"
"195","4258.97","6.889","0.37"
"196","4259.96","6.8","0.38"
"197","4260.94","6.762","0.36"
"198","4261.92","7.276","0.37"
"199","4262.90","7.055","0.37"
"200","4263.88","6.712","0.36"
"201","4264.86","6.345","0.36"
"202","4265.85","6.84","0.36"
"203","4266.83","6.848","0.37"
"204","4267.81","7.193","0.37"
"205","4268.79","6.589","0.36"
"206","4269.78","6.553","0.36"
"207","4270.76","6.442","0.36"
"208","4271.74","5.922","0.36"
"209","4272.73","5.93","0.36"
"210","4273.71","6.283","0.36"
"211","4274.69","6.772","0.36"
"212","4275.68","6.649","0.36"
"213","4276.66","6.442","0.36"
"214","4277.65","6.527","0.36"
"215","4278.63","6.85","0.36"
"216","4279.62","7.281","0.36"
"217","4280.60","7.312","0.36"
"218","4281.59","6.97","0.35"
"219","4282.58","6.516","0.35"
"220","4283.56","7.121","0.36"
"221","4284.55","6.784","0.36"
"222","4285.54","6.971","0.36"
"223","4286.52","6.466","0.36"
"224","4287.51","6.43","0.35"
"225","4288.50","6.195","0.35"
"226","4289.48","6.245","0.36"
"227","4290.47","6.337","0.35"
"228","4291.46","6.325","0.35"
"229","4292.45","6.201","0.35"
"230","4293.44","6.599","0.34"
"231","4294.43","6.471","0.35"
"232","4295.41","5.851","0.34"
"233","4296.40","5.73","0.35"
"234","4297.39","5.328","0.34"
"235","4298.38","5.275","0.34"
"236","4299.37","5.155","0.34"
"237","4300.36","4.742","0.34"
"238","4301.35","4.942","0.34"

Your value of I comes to 41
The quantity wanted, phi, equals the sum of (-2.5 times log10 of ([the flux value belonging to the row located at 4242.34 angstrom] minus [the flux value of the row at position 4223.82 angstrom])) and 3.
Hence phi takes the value 3.0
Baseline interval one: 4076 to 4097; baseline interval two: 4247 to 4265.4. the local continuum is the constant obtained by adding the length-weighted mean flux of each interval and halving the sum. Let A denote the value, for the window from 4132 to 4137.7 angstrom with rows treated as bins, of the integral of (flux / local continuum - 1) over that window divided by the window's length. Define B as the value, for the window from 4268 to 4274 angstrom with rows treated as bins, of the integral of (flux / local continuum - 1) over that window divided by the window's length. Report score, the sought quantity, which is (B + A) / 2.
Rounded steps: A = -0.03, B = -0.06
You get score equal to -0.04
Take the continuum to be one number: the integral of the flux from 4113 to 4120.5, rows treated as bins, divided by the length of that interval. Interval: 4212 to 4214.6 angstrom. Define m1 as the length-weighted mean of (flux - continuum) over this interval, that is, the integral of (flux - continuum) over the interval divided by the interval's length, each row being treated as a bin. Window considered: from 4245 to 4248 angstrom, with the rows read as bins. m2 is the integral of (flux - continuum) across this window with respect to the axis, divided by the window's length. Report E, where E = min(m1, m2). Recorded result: 0.3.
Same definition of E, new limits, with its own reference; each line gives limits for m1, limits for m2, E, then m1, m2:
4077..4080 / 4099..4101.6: -0.9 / -0.4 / -0.9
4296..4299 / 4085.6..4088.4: -1.2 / -1.2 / 0.5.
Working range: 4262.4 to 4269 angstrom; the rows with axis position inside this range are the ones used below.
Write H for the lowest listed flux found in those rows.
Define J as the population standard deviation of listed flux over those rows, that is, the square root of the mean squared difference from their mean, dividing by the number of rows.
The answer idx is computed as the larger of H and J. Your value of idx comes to 6.3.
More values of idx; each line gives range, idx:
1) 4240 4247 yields 6.7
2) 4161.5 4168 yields 6.8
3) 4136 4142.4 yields 6.2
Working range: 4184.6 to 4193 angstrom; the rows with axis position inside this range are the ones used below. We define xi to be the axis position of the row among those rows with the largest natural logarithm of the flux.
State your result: 4186.06 angstrom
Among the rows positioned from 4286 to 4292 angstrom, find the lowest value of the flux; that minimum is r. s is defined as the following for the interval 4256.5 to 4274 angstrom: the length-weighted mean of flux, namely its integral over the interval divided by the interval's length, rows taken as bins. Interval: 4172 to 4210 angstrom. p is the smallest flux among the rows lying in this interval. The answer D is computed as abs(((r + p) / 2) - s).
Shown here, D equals 0.78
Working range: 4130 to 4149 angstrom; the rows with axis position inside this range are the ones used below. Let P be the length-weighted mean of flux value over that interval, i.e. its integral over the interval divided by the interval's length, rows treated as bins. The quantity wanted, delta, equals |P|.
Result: 6.6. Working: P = 6.6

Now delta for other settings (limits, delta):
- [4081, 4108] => 6.4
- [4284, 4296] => 6.4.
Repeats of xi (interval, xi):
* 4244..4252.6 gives 4244.29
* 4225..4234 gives 4232.58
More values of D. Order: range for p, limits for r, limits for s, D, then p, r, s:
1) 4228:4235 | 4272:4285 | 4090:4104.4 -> 0.02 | 6.287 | 5.93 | 6.1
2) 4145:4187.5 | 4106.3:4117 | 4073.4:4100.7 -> 0.71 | 5.574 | 5.931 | 6.5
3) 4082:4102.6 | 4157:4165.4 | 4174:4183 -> 0.21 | 5.347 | 6.591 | 6.2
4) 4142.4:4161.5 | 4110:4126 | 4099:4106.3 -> 0.08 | 5.574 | 6.008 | 5.7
